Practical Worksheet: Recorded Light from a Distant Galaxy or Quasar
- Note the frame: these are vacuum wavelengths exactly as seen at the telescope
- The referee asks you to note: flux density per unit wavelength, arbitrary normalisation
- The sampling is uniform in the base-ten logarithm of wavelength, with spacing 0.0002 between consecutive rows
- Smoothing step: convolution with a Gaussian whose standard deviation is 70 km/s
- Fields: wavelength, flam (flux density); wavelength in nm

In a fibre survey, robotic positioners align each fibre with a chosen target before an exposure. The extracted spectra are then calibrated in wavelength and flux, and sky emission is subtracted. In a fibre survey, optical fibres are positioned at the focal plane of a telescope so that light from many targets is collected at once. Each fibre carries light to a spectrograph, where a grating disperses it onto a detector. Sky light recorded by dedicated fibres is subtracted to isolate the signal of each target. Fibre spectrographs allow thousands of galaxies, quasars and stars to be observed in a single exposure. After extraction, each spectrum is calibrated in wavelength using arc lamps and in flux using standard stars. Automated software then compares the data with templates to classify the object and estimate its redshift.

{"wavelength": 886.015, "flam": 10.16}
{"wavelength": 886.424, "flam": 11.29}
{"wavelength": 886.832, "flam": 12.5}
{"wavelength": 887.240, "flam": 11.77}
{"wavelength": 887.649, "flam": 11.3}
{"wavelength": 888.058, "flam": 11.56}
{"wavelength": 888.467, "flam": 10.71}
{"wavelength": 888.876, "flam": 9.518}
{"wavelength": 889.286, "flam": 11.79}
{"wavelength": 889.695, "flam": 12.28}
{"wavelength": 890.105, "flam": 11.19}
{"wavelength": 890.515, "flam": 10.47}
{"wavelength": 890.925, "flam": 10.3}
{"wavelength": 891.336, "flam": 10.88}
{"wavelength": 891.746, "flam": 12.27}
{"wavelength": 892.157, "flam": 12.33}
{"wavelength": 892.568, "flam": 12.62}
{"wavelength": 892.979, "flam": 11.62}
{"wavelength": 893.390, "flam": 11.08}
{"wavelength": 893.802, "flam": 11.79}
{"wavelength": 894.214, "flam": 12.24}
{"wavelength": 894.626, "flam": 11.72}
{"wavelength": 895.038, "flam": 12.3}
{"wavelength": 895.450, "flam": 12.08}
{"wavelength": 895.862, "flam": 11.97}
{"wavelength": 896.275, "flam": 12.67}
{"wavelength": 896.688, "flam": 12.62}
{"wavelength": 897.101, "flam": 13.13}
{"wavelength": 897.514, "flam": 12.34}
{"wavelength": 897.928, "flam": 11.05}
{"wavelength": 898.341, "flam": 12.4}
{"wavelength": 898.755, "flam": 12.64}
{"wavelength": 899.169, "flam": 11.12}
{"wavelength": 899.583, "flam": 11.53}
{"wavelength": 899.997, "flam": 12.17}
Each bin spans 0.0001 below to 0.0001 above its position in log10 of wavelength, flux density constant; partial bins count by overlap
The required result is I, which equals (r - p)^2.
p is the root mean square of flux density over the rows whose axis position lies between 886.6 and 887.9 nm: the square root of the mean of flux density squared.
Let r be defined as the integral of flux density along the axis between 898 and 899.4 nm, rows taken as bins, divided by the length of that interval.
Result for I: 0.01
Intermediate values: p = 11.9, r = 12.0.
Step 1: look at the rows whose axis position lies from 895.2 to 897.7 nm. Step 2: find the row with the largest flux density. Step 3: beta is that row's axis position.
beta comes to 897.101 nm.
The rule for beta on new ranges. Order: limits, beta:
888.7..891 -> 889.695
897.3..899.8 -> 898.755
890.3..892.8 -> 892.568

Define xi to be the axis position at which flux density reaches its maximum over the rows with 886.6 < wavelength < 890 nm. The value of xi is 886.832 nm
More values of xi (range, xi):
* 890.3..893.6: 892.568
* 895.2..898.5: 897.101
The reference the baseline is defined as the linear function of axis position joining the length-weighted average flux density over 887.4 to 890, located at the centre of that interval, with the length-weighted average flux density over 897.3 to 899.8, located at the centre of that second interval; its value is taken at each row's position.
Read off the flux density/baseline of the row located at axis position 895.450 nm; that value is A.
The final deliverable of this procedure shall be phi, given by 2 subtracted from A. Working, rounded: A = 1.04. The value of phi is -0.96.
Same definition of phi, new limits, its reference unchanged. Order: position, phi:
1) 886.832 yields -0.87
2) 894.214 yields -0.94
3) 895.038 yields -0.94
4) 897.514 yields -0.95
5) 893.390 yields -1.04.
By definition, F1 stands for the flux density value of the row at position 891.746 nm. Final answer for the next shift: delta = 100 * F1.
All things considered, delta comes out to 1227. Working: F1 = 12.27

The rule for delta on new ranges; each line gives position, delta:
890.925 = 1030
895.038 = 1230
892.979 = 1162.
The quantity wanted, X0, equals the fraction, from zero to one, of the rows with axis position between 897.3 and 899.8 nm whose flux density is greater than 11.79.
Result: 0.5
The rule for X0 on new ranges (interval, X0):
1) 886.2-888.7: 0.2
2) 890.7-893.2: 0.5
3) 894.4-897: 0.8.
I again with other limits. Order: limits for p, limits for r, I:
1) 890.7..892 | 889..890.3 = 0.19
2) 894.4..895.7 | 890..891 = 1.93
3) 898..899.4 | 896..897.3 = 0.47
